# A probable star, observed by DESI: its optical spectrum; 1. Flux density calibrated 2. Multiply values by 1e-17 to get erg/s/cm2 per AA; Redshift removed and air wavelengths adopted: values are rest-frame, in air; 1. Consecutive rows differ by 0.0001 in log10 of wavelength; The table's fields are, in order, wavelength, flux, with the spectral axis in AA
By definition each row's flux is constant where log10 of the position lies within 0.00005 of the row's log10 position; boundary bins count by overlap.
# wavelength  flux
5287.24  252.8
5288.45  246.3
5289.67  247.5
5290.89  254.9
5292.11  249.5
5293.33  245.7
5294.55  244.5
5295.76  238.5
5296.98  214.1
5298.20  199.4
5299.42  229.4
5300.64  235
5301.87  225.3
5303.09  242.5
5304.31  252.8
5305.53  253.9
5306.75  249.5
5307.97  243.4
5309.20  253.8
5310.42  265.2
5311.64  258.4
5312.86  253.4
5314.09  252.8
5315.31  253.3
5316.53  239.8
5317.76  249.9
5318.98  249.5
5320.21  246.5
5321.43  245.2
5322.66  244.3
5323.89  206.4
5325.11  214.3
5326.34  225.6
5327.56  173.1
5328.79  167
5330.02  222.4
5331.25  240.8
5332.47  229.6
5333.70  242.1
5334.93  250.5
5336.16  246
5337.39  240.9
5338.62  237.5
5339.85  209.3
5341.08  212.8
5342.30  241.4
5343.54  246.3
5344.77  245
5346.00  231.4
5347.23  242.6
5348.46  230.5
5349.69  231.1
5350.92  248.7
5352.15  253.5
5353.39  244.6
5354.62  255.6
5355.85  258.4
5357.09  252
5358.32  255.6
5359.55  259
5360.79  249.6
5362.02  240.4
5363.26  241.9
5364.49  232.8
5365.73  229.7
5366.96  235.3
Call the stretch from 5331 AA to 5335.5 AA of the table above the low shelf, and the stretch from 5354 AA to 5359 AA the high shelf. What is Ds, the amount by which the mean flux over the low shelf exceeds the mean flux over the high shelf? -15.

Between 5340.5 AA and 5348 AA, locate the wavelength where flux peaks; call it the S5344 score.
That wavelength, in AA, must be 5343.54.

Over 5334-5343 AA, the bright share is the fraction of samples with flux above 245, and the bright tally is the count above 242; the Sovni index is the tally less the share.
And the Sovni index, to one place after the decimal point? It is 1.7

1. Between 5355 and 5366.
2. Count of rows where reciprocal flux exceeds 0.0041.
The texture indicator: 4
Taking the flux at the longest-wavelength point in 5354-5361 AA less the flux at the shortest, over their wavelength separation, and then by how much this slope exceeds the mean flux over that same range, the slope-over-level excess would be -256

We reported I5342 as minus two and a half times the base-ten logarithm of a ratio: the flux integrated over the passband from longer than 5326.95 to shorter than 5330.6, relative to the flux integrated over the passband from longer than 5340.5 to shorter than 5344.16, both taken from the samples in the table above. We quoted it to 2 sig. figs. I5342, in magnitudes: 0.24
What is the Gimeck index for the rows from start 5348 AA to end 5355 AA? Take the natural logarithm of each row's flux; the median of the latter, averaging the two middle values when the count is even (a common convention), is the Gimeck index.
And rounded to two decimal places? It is 5.51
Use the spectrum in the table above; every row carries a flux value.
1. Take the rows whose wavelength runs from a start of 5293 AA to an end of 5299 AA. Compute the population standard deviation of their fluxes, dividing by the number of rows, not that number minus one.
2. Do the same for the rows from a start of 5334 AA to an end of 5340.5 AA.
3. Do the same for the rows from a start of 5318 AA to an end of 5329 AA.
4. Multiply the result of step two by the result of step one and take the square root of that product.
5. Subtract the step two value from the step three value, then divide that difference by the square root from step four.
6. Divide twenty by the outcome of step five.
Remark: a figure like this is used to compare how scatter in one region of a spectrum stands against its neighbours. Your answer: 21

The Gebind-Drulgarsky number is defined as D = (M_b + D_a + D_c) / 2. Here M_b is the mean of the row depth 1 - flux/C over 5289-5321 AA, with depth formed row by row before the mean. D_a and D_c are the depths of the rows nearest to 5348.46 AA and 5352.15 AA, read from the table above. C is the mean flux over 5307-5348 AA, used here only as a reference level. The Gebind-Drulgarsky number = -0.044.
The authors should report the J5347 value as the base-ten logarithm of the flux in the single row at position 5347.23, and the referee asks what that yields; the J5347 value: 2.38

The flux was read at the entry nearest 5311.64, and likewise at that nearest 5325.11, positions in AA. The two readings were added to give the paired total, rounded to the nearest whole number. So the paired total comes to 473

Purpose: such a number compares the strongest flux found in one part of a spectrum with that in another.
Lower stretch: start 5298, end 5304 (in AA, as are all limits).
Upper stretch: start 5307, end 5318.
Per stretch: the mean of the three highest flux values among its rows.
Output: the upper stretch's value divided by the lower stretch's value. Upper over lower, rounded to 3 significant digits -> 1.10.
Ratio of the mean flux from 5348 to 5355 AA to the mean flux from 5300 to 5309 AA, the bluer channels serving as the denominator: 1.00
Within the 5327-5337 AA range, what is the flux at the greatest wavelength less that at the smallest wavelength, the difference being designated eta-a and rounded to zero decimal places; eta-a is 73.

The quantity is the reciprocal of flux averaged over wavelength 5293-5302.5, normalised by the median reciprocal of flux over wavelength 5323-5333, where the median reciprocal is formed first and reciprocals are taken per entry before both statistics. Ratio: 0.96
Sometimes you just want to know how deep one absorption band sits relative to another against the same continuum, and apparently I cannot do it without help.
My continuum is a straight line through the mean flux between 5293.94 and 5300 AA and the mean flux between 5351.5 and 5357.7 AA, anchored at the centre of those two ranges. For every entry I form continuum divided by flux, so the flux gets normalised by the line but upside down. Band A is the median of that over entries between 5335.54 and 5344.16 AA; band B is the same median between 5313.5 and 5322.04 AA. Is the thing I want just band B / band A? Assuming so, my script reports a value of 0.92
